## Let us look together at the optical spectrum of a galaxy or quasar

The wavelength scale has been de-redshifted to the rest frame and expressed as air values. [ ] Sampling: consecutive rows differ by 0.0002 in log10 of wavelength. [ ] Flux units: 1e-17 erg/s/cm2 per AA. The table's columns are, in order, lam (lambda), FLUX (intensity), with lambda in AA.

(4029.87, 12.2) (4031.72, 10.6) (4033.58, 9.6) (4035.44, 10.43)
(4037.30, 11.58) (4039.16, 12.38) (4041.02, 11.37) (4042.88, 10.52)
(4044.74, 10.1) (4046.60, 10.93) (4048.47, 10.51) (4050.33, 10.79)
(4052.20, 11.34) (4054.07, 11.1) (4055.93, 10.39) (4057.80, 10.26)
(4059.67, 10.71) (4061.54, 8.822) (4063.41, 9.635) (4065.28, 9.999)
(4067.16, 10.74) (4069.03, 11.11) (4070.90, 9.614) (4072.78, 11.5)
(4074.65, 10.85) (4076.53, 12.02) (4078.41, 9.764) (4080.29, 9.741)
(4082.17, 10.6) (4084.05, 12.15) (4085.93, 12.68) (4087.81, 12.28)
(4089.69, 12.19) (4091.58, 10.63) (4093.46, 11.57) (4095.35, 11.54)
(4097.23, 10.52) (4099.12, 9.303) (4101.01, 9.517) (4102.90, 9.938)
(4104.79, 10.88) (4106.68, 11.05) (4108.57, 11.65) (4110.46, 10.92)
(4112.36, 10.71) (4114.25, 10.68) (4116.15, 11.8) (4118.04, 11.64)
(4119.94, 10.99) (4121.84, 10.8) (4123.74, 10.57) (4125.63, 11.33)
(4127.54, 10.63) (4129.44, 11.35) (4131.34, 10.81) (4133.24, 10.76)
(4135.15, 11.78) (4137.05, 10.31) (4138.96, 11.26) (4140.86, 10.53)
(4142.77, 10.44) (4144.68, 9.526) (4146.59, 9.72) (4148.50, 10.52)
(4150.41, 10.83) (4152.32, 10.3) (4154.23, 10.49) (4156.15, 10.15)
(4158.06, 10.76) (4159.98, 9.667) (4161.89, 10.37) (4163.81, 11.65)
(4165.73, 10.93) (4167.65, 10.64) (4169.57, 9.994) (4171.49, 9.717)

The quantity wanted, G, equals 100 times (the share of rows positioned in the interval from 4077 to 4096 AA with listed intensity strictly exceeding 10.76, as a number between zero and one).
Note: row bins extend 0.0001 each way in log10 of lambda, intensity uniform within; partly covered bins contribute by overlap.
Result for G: 60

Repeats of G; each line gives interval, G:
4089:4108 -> 50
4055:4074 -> 20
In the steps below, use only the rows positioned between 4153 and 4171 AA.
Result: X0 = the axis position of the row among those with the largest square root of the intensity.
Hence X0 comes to 4163.81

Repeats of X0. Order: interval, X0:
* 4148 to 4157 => 4150.41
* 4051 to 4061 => 4052.20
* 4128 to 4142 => 4135.15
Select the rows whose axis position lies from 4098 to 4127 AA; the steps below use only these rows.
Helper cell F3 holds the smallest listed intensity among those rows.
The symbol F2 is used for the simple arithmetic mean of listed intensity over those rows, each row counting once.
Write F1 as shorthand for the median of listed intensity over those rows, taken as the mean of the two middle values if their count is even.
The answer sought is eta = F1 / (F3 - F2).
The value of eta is -7.3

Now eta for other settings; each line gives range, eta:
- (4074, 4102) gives -6.3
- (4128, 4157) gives -9.9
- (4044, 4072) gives -6.6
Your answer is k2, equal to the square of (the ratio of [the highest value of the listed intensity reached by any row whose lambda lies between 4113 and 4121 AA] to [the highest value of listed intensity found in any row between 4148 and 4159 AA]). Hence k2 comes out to 1.19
